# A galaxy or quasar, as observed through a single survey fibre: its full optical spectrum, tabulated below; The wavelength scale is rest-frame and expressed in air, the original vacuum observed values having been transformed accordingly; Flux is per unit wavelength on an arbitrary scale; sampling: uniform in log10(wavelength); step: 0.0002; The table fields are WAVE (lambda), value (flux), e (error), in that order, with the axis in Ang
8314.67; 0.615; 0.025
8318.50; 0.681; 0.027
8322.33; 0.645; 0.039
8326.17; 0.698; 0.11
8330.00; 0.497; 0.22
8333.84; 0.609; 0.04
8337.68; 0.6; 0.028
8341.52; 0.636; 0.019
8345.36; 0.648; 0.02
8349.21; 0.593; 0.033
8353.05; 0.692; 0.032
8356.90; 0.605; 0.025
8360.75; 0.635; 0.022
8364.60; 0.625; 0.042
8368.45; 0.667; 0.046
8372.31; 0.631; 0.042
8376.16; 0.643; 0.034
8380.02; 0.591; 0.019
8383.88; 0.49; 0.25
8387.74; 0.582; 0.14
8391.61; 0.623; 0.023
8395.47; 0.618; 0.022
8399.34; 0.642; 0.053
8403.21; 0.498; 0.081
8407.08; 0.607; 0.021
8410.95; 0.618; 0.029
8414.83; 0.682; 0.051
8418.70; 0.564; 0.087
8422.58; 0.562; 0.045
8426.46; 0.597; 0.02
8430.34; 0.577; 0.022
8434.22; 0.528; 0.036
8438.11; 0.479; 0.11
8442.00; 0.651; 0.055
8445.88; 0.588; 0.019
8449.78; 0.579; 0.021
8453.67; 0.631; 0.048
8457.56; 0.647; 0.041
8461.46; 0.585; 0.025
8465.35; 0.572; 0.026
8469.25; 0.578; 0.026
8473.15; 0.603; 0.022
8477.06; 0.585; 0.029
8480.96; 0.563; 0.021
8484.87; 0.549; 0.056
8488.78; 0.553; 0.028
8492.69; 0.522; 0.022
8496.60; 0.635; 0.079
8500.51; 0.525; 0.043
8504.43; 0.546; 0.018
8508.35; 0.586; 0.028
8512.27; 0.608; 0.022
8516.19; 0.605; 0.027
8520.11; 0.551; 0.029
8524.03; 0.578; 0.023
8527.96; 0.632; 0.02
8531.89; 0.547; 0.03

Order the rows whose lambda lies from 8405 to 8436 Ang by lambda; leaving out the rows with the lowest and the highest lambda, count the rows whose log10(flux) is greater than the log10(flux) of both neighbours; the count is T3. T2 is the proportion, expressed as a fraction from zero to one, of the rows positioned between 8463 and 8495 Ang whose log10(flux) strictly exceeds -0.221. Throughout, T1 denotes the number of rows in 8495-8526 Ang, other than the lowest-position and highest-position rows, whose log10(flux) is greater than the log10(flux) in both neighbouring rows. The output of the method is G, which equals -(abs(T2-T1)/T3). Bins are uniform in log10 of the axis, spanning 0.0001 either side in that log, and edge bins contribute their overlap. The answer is -0.4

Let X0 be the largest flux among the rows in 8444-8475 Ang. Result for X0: 0.647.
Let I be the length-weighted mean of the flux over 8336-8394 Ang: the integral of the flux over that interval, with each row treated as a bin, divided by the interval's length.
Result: 0.617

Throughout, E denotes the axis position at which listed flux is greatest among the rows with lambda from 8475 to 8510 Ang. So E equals 8496.60 Ang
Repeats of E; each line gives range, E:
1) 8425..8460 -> 8442.00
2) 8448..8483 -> 8457.56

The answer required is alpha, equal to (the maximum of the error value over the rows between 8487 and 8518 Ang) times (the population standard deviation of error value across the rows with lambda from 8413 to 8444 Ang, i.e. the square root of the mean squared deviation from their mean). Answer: 0.0023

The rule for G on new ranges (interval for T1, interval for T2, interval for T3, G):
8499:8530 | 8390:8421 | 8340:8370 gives -0.1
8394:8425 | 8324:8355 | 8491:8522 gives -0.7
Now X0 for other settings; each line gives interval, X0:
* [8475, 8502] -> 0.635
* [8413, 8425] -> 0.682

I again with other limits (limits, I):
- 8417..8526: 0.577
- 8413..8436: 0.585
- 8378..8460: 0.588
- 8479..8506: 0.556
